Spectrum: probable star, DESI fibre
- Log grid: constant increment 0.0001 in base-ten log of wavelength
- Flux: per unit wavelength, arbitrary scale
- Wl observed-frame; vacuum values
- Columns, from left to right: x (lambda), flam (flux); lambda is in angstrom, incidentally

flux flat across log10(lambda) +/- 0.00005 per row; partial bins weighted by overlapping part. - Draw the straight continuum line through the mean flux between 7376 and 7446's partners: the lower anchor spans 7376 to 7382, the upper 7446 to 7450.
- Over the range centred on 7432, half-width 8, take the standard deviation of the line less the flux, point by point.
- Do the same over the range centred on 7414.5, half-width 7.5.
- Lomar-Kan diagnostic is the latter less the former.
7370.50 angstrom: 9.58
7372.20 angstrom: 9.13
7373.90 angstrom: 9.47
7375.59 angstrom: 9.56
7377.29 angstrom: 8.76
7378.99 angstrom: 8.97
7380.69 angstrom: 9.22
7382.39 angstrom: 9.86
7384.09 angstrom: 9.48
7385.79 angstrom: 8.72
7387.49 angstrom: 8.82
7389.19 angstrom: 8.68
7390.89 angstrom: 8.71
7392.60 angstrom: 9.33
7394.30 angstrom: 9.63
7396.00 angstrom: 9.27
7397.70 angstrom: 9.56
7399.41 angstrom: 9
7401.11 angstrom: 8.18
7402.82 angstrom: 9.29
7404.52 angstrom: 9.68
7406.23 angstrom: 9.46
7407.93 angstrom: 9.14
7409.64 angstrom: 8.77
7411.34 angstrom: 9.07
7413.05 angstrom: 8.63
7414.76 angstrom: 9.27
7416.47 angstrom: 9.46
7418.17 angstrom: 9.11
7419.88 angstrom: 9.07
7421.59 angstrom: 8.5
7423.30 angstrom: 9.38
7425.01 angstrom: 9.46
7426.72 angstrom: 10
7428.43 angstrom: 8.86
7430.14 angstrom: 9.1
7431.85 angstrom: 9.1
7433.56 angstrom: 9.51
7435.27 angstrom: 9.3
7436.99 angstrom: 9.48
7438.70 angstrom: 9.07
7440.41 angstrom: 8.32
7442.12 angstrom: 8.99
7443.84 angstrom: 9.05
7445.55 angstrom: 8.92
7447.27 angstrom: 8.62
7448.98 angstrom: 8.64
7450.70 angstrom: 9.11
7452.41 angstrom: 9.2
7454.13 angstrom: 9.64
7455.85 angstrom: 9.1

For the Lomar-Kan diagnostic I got -0.02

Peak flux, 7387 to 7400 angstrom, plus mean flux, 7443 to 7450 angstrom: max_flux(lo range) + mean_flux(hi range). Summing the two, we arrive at 18.4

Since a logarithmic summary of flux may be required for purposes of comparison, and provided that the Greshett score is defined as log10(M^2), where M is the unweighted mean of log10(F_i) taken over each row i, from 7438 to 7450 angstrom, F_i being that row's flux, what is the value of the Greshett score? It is -0.050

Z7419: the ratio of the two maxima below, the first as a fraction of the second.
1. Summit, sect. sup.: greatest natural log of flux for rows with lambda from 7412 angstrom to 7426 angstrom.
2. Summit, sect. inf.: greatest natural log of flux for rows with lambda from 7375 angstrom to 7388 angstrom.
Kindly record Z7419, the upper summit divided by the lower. 0.98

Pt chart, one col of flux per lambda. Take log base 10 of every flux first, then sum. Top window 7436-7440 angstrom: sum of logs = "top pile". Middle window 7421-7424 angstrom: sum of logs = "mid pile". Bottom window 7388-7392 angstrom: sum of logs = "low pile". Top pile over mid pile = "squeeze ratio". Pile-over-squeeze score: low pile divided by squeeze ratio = 1.85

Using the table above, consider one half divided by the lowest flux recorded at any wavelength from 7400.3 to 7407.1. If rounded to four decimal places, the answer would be 0.0611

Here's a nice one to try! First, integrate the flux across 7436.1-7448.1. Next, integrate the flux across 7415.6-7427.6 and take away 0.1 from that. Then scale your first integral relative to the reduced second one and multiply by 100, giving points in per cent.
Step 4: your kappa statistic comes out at 96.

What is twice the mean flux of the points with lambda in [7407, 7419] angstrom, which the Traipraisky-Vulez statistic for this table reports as 18.1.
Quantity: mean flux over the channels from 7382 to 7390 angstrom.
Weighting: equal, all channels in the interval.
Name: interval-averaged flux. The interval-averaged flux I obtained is 9.1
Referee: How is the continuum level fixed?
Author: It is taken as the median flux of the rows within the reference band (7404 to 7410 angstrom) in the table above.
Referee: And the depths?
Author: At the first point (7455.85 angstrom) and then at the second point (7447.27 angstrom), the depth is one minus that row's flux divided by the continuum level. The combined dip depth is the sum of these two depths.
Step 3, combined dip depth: 0.095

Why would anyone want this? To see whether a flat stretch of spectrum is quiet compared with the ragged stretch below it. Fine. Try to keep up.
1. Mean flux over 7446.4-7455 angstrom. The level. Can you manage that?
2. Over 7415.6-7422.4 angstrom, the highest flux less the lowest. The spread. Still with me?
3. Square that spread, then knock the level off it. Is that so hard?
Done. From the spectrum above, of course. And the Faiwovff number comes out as -8.1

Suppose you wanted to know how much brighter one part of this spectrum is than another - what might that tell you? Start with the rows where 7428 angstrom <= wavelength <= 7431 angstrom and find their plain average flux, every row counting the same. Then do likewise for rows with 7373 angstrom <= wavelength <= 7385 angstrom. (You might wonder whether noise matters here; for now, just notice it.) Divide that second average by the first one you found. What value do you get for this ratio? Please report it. 1.04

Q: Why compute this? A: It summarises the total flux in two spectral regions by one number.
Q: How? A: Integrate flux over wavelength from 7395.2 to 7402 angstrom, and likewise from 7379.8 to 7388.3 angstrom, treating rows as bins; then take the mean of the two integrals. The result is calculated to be 70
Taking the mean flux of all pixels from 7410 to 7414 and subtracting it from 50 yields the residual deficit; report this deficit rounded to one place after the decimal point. 41.1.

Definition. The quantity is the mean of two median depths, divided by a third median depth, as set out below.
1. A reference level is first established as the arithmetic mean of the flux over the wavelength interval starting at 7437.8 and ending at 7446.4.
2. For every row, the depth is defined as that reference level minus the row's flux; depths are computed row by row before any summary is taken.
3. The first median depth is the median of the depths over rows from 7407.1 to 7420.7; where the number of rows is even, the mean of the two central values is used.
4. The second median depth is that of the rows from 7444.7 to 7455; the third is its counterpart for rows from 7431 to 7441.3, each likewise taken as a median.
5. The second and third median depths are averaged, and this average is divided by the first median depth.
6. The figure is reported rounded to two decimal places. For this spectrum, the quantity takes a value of 1.08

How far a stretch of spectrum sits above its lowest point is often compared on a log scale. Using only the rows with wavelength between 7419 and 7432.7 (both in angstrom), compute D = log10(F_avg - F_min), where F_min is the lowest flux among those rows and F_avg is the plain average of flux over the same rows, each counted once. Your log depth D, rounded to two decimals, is -0.17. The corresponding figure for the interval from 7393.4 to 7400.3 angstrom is -0.44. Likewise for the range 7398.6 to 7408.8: -0.02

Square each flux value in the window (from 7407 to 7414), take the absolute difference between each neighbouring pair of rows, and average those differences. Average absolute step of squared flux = 6.6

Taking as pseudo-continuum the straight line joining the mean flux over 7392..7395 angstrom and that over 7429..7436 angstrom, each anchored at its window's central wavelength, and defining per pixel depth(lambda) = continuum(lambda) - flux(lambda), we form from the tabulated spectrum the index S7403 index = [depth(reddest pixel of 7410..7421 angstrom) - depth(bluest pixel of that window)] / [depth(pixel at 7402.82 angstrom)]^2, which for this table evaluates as -3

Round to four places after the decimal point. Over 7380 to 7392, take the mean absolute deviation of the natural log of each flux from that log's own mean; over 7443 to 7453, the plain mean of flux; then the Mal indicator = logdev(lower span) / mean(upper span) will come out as 0.0047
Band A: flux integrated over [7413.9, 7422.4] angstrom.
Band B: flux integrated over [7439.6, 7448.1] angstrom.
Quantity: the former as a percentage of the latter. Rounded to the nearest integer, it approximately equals 103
